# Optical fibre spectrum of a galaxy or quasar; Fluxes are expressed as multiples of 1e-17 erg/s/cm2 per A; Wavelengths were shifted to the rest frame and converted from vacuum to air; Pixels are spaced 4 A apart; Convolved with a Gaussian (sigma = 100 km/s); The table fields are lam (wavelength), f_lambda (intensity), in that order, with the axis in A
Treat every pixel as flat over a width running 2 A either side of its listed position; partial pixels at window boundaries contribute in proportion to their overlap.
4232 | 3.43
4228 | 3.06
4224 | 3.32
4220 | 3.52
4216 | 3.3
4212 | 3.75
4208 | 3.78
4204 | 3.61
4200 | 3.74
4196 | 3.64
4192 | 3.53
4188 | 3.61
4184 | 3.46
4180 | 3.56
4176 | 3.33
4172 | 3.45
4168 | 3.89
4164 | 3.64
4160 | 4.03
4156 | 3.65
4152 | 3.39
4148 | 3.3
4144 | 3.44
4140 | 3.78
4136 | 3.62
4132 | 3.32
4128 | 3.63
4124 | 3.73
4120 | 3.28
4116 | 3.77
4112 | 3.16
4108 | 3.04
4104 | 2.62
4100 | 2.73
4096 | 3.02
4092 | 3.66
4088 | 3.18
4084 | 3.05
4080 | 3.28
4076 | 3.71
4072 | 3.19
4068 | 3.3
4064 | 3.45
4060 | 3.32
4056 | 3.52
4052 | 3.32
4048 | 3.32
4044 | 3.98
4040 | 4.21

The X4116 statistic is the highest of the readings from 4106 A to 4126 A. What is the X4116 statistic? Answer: 3.77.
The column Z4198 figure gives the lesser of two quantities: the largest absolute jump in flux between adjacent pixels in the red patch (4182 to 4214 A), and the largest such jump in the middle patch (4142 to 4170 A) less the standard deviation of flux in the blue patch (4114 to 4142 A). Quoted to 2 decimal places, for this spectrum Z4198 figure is 0.17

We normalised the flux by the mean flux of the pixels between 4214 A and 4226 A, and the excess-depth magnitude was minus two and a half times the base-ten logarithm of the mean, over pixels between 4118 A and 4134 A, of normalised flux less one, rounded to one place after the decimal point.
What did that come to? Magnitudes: 3.7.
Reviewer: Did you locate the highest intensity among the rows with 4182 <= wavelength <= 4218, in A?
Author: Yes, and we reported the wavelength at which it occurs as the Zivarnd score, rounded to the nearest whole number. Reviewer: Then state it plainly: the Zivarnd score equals 4208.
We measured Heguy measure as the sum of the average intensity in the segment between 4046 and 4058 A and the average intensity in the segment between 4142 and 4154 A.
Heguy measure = 6.8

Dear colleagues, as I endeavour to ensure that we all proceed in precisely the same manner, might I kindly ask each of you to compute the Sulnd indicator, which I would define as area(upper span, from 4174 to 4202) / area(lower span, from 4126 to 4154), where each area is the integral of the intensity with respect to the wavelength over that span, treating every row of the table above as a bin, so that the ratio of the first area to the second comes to 1.02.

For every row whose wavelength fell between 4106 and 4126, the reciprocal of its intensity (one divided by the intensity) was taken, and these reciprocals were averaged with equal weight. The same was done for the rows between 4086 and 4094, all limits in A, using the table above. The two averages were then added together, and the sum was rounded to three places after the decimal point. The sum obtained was 0.591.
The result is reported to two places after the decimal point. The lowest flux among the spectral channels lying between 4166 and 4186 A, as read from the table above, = 3.33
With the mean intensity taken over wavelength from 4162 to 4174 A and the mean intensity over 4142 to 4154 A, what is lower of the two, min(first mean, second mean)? 3.38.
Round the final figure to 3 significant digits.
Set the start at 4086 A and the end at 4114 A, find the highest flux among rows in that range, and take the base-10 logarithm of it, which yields 0.563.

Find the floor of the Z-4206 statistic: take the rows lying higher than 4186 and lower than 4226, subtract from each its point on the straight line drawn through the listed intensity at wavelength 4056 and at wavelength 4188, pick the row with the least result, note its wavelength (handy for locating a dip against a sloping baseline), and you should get 4216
